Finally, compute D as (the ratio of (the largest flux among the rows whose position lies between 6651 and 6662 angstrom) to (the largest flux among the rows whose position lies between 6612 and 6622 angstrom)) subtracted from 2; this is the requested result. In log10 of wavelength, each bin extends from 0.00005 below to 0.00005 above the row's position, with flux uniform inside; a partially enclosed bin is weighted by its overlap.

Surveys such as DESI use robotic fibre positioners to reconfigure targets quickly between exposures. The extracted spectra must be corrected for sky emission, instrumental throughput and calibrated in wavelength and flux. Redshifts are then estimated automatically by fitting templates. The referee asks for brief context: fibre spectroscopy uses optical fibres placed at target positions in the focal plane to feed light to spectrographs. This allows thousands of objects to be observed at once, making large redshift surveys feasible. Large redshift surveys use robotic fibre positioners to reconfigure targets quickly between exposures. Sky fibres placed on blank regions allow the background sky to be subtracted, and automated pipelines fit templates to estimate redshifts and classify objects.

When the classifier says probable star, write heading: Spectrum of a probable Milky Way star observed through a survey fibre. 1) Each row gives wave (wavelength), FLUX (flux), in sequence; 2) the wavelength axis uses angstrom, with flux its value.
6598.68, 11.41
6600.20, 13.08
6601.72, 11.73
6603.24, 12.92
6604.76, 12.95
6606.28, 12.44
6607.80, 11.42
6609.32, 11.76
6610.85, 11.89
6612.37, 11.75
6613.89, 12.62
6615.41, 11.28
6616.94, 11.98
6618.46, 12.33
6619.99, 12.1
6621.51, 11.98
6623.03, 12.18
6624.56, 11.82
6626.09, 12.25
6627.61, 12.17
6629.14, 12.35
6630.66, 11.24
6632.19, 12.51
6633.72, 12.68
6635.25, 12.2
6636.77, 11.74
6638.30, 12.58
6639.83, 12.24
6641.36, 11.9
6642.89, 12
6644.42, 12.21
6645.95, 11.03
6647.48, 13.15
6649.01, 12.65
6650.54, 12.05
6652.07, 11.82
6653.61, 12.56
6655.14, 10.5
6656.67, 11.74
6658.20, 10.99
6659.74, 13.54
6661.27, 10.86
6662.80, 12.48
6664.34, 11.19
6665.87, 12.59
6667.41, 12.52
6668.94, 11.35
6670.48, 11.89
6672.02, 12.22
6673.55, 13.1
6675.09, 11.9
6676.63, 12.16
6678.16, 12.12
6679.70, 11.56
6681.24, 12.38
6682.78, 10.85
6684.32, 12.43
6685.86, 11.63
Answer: 0.93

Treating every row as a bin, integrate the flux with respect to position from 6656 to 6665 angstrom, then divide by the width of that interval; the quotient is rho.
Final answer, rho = 11.8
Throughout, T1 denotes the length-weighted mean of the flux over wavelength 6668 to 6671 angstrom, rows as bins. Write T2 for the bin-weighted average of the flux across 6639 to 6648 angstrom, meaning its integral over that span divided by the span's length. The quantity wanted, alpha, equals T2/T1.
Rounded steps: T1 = 11.7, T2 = 12.1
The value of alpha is 1.03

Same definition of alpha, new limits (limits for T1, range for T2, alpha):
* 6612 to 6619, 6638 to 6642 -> 1.02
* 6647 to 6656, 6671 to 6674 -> 1.04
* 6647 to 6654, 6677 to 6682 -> 0.97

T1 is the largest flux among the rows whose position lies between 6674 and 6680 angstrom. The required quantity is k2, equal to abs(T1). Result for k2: 12.2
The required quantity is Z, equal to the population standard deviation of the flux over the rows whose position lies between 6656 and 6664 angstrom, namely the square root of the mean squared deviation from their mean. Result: 1.00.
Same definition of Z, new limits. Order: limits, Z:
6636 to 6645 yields 0.27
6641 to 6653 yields 0.58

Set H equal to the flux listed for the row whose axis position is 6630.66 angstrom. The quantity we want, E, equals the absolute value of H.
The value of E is 11.2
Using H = 11.24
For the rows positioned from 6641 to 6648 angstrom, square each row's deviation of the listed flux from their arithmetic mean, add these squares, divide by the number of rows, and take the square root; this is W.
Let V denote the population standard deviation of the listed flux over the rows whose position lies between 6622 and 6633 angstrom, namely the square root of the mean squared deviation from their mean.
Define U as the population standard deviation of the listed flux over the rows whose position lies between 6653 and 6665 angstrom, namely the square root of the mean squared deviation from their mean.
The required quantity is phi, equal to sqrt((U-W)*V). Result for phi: 0.34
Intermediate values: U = 0.98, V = 0.39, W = 0.68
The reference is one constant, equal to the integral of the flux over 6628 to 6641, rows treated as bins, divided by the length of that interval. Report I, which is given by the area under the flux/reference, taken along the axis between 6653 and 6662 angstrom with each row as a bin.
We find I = 8.6 angstrom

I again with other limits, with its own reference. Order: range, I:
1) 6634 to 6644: 10.0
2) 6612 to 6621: 8.9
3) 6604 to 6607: 3.1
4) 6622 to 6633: 10.9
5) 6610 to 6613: 2.9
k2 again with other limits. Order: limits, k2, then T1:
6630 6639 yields 12.7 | 12.68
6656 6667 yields 13.5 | 13.54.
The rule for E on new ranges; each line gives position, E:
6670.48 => 11.9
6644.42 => 12.2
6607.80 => 11.4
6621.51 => 12.0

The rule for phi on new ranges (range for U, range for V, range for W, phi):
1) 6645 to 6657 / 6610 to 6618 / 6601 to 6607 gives 0.37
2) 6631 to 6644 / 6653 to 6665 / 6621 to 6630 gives 0.37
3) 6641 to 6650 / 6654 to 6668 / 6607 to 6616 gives 0.47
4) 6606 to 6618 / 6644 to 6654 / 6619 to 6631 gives 0.25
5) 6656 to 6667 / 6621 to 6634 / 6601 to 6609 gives 0.35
